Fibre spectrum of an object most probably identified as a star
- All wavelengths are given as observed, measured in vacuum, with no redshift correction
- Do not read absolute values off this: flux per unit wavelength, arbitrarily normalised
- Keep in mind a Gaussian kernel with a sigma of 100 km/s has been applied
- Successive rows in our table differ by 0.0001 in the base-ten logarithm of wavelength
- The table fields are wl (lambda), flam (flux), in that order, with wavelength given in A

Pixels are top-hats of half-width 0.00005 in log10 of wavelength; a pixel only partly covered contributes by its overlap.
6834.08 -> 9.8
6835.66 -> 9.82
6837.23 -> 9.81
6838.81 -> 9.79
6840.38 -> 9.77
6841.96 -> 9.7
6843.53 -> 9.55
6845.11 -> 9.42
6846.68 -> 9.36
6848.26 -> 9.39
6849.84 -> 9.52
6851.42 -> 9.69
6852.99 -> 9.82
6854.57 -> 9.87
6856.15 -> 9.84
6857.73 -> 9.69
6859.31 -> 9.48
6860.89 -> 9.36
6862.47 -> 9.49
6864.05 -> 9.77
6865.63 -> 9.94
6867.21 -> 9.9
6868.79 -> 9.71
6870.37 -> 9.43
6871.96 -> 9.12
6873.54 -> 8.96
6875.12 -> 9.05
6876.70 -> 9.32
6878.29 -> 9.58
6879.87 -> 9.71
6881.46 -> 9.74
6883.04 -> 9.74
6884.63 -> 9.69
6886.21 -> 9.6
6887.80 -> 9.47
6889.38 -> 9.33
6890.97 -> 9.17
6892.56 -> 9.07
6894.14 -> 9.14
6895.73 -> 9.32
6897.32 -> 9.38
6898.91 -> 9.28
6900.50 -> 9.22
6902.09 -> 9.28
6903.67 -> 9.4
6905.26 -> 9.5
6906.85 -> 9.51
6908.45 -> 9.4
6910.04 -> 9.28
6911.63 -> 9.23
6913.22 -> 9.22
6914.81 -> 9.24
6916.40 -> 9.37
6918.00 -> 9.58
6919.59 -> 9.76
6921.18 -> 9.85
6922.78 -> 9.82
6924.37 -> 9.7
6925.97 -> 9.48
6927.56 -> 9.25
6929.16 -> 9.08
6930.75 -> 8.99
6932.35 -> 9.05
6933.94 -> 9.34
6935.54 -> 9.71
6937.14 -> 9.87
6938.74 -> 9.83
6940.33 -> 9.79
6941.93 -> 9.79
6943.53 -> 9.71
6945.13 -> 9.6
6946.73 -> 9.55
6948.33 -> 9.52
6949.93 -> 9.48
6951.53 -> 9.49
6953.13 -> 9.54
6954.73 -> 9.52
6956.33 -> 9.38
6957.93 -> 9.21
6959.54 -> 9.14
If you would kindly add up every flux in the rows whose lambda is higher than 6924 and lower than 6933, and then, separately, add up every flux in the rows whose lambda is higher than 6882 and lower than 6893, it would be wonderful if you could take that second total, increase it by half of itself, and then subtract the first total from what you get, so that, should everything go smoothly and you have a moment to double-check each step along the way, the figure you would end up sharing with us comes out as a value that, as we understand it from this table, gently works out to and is 44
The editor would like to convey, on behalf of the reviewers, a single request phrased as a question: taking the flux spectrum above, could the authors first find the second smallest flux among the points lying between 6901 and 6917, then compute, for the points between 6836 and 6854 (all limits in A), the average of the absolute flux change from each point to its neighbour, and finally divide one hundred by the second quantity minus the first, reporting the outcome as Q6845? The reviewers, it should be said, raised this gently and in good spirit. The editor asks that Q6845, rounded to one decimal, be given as -10.9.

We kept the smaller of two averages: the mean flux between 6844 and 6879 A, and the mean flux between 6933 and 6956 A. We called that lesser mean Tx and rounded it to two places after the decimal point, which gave 9.53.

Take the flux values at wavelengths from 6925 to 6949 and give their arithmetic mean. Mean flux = 9.50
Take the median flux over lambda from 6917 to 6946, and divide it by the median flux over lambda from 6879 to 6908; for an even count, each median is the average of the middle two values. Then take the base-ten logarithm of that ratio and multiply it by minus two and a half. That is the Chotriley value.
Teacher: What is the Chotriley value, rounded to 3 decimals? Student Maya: -0.036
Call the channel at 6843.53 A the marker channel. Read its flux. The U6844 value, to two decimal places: 9.55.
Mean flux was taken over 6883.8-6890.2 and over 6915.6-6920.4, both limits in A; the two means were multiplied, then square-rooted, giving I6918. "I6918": 9.55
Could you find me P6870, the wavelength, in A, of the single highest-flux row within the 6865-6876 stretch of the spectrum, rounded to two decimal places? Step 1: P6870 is 6865.63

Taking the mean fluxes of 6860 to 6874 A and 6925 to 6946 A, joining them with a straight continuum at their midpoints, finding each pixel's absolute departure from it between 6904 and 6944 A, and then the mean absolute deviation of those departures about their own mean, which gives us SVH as 0.103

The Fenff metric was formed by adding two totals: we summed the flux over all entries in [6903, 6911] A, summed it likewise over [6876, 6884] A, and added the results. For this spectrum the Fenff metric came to 95.2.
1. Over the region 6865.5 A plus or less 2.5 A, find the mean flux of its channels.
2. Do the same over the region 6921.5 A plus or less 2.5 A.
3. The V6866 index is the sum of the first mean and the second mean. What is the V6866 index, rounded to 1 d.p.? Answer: 19.7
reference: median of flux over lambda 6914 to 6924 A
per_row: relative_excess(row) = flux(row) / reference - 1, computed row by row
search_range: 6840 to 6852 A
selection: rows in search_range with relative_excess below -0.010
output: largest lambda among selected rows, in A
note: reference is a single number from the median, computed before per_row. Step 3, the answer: 6849.84 A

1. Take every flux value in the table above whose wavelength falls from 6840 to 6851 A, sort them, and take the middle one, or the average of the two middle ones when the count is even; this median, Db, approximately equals 9.52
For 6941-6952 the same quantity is 9.55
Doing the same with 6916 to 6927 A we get 9.70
